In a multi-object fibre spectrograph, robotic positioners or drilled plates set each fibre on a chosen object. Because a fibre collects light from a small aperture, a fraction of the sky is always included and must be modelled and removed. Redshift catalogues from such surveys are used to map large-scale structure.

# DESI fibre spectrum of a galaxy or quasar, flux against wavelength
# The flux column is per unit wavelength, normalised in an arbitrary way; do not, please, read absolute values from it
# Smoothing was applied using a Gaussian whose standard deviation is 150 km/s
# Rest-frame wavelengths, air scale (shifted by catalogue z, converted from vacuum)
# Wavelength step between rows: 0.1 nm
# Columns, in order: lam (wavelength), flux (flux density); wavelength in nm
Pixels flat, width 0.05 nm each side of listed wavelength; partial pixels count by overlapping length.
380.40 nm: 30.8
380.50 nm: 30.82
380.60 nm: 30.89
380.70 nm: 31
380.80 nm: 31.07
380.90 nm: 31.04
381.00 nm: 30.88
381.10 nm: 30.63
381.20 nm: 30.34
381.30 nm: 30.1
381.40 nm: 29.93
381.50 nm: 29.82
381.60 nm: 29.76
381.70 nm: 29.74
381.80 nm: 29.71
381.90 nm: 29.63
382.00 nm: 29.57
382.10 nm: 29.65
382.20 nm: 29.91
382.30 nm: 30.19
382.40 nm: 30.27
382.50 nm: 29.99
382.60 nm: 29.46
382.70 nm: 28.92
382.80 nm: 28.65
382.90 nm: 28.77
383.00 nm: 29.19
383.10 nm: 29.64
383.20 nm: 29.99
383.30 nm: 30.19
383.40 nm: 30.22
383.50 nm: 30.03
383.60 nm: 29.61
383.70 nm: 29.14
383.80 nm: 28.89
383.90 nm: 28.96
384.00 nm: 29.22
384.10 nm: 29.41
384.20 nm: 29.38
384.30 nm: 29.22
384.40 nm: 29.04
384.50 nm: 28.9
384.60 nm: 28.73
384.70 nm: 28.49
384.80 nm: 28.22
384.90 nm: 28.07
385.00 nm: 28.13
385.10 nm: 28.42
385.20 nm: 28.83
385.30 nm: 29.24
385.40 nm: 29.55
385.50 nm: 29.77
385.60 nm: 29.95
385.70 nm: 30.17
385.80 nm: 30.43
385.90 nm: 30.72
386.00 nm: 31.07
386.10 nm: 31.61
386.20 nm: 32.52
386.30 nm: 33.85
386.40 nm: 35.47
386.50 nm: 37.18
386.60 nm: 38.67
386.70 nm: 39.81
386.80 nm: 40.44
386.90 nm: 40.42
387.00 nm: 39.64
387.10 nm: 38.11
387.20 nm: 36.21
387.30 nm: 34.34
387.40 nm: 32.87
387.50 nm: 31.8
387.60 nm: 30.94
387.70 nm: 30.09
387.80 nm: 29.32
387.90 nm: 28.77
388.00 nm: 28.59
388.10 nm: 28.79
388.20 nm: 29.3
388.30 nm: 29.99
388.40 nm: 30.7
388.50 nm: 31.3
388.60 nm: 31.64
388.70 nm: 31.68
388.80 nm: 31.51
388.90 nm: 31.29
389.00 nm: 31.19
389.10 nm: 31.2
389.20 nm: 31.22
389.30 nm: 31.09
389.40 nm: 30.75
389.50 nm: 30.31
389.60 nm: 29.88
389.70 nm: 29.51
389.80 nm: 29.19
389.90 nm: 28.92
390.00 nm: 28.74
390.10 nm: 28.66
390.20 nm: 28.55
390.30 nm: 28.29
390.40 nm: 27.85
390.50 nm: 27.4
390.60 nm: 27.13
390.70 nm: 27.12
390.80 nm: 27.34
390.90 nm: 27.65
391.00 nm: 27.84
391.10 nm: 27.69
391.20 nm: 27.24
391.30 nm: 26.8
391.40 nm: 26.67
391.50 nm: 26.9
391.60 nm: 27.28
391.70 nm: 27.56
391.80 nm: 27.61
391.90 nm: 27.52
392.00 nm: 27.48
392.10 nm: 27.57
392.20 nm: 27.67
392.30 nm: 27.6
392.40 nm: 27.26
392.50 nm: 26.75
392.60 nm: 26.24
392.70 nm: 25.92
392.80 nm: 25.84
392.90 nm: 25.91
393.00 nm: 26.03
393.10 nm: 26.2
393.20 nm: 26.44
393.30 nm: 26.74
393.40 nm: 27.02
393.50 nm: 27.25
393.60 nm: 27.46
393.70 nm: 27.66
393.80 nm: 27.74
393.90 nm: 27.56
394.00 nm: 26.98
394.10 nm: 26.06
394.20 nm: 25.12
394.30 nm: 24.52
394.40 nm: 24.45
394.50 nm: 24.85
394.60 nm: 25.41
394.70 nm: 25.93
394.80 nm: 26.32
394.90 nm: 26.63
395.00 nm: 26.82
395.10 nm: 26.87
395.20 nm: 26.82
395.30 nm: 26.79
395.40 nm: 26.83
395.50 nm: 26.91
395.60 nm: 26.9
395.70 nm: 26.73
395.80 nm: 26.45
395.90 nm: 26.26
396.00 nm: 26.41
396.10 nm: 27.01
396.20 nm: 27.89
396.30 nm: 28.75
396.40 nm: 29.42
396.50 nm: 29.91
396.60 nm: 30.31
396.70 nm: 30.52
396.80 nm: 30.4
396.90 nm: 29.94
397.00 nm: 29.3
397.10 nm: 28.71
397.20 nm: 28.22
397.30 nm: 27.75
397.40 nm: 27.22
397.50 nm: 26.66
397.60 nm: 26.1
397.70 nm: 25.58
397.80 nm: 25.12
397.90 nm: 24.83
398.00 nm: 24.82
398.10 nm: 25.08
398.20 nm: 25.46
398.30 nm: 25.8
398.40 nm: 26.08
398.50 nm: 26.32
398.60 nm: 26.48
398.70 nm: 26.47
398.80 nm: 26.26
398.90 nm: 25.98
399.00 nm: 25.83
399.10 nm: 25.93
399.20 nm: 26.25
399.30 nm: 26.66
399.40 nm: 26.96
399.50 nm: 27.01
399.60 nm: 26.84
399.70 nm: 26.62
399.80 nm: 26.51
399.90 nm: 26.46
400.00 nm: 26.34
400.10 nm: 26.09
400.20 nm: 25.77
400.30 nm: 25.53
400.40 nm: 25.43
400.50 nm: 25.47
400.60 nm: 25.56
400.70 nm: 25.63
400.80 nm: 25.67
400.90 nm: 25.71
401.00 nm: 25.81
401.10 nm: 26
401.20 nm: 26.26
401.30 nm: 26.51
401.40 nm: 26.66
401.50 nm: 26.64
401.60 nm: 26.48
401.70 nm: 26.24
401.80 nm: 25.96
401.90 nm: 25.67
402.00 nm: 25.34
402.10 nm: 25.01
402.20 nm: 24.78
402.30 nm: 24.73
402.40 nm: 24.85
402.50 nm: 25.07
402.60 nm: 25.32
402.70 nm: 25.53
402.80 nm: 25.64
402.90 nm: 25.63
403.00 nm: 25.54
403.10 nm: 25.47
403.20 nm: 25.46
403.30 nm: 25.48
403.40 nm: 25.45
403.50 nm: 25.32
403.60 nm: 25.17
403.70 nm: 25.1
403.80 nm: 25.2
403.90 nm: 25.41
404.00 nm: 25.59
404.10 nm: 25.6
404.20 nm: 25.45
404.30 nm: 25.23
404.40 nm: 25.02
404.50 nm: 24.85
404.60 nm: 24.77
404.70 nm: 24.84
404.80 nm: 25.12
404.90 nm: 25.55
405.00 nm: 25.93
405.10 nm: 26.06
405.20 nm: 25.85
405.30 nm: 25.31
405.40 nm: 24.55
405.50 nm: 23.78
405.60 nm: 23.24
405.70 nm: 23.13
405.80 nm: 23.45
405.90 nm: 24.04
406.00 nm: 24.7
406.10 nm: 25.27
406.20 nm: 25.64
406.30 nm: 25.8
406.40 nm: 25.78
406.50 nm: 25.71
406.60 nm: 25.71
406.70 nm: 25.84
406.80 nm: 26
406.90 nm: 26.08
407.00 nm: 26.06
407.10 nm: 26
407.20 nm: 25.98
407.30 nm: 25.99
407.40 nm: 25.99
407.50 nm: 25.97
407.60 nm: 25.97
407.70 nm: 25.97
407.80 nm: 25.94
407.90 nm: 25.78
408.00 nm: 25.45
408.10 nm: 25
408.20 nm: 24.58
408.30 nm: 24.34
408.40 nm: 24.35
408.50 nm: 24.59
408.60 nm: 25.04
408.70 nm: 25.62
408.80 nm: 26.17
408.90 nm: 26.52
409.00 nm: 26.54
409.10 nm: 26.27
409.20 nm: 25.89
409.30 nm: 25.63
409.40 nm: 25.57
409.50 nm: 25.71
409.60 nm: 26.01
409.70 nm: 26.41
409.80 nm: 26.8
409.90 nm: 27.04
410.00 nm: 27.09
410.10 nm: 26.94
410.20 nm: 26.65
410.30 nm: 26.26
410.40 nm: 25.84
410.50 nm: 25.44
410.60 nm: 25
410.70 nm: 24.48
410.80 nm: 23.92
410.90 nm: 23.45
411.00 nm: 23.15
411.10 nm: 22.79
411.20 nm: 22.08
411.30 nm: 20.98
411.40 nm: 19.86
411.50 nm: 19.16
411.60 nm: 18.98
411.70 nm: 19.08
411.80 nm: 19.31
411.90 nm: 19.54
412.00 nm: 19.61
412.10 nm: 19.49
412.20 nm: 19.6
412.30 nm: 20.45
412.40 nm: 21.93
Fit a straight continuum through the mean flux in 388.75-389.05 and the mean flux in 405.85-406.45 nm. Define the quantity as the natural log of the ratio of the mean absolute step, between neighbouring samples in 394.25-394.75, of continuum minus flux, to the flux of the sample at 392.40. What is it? -4.2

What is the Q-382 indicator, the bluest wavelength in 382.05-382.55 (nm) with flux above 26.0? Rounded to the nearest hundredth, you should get 382.10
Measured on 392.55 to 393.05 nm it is 392.60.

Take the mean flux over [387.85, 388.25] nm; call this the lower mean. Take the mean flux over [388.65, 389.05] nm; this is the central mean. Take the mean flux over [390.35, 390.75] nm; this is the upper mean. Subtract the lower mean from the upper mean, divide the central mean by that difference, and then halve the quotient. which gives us -11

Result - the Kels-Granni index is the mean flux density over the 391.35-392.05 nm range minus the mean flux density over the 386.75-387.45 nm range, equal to -10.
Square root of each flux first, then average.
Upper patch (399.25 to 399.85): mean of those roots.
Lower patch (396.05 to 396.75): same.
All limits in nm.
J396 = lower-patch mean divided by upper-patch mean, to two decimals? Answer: 1.04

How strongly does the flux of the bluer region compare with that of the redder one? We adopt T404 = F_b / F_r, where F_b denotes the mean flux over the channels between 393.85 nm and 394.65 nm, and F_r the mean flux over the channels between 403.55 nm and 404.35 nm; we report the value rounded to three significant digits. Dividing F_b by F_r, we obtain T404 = 1.01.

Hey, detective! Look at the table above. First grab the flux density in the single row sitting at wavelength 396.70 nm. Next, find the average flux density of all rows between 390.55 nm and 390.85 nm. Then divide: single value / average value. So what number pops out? 1.12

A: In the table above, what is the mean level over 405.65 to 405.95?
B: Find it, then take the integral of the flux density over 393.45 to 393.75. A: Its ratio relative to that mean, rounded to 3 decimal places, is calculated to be 0.350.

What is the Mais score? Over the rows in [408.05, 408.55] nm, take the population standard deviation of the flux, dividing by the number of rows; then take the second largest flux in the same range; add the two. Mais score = 24.8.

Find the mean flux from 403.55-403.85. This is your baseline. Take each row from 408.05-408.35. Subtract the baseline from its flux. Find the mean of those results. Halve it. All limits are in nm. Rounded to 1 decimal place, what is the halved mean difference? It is -0.3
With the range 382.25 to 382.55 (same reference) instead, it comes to 2.5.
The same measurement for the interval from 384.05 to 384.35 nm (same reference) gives 2.1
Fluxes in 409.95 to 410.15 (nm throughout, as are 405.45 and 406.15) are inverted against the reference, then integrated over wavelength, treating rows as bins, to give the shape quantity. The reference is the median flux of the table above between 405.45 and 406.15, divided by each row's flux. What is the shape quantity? 0.176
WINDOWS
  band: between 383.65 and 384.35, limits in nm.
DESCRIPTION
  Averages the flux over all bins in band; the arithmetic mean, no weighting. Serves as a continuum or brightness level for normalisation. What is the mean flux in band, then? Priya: 29.2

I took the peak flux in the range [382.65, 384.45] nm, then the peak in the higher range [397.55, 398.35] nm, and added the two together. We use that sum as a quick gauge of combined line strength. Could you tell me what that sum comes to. 56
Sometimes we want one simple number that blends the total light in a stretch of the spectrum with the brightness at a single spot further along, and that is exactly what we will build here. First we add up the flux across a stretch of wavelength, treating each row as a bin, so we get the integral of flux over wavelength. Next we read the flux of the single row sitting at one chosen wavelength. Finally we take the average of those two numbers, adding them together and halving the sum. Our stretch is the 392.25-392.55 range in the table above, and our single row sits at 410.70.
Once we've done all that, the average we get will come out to 16.3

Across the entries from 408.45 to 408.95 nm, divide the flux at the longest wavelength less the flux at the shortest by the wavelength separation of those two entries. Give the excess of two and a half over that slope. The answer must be -2.3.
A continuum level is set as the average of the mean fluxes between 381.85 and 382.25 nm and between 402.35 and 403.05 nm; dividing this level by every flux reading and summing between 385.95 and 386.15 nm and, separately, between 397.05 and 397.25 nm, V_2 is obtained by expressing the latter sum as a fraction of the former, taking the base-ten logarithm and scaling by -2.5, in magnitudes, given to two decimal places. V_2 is -0.10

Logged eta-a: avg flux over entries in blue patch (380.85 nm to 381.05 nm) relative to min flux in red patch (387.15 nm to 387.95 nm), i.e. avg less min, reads 2.2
